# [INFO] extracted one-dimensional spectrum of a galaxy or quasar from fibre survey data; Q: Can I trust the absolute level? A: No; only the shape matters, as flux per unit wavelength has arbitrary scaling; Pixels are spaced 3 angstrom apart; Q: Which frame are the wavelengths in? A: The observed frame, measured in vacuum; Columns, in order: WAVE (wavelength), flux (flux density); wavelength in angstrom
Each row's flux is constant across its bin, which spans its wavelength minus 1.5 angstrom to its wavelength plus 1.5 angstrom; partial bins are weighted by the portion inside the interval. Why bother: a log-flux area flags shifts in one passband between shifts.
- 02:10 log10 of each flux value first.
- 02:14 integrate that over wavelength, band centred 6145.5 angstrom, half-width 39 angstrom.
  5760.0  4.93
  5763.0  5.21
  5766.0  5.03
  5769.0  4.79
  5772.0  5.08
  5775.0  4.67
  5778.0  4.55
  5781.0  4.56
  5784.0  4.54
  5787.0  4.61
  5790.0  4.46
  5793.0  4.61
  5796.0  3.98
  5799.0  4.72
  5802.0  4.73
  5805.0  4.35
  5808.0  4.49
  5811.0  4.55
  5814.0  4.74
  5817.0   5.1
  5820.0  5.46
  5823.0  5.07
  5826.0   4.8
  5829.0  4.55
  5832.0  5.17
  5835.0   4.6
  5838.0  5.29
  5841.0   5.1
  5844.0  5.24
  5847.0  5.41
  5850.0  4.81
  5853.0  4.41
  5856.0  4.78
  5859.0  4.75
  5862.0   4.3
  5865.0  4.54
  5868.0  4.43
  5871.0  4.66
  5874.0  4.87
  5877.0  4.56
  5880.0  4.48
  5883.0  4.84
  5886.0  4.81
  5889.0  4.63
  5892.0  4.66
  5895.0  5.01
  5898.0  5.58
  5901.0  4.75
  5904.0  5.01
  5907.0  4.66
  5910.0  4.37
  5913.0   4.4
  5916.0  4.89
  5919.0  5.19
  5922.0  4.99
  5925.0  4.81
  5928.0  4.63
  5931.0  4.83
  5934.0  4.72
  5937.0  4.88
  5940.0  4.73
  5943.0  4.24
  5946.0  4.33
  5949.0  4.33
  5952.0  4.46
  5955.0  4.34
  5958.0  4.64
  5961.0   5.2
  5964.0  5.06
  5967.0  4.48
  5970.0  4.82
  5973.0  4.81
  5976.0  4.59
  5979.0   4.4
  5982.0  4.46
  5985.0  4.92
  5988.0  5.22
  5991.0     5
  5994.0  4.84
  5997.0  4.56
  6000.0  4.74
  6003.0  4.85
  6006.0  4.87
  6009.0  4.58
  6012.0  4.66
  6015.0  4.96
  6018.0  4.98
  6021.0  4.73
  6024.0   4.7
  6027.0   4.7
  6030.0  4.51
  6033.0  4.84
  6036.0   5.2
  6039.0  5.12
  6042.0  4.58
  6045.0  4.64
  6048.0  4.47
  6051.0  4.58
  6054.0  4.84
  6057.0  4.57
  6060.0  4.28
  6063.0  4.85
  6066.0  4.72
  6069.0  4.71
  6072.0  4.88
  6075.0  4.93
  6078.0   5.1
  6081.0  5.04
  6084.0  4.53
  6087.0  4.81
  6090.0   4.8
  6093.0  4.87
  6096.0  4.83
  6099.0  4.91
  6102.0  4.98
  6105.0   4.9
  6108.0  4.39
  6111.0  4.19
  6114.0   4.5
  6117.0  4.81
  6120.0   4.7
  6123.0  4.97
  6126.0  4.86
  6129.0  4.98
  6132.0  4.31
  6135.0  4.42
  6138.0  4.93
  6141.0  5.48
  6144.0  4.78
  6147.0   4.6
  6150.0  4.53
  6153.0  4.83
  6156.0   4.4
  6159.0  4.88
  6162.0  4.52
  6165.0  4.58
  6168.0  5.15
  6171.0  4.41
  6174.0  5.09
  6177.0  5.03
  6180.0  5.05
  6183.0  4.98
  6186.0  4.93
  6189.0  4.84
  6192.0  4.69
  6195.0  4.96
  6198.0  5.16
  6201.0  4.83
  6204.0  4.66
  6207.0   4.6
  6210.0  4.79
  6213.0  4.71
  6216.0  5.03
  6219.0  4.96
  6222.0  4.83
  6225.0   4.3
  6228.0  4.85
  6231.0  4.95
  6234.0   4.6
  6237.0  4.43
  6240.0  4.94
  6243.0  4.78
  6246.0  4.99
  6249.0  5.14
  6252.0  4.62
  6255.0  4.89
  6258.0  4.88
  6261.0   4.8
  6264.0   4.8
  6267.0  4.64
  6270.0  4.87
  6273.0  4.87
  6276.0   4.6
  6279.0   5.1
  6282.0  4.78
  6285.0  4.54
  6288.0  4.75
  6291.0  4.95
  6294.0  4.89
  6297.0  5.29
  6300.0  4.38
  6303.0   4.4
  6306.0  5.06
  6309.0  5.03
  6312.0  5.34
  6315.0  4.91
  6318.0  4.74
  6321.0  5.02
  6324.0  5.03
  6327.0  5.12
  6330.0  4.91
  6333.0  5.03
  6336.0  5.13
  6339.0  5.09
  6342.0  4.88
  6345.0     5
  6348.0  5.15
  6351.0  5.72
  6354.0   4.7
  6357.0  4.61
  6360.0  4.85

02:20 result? 52.7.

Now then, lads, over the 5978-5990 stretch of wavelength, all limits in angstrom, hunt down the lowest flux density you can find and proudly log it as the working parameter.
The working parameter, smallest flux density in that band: 4.4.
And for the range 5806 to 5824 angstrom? 4.49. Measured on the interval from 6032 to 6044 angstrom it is 4.58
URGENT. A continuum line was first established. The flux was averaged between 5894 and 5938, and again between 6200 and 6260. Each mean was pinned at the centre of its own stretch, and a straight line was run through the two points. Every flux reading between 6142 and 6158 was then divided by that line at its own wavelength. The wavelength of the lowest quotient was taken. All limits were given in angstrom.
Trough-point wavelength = 6156.0 angstrom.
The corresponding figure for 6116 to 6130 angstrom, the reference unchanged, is 6120.0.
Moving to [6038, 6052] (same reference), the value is 6048.0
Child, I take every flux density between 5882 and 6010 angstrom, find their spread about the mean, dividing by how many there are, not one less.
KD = 0.28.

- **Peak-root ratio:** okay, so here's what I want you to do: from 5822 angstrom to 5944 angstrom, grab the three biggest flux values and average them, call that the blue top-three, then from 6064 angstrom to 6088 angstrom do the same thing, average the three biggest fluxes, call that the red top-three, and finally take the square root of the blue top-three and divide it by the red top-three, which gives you 0.464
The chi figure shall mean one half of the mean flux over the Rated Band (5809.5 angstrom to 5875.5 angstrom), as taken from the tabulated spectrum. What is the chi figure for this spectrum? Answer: 2.42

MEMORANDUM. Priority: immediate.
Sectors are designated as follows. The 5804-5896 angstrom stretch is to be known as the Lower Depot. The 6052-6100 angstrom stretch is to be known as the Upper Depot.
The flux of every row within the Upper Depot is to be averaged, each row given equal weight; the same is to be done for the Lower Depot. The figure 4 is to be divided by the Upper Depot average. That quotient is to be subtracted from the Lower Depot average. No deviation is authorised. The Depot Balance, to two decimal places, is 3.95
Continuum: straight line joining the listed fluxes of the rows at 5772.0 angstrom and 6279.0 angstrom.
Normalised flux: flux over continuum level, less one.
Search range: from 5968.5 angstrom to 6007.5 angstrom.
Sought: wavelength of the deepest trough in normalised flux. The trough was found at 5979.0 angstrom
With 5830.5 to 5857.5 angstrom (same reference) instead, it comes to 5853.0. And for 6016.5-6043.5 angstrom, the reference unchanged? 6030.0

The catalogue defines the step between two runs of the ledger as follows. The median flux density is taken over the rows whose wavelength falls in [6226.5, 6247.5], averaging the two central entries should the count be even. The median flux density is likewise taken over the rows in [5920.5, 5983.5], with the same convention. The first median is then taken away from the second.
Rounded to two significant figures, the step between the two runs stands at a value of -0.21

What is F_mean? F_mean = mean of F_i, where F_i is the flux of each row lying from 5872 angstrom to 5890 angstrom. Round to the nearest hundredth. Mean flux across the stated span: 4.70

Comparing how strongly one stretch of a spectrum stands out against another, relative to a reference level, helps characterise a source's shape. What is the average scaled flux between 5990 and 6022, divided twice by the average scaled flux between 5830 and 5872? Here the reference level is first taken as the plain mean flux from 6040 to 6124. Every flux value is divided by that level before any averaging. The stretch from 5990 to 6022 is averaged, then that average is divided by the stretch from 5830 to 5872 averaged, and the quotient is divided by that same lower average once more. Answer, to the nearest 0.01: 0.98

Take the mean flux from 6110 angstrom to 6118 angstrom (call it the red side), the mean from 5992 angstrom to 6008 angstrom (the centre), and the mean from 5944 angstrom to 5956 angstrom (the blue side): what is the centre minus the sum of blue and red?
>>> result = -4.09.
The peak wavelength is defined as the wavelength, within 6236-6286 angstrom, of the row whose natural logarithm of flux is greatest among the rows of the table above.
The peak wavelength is 6249.0 angstrom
